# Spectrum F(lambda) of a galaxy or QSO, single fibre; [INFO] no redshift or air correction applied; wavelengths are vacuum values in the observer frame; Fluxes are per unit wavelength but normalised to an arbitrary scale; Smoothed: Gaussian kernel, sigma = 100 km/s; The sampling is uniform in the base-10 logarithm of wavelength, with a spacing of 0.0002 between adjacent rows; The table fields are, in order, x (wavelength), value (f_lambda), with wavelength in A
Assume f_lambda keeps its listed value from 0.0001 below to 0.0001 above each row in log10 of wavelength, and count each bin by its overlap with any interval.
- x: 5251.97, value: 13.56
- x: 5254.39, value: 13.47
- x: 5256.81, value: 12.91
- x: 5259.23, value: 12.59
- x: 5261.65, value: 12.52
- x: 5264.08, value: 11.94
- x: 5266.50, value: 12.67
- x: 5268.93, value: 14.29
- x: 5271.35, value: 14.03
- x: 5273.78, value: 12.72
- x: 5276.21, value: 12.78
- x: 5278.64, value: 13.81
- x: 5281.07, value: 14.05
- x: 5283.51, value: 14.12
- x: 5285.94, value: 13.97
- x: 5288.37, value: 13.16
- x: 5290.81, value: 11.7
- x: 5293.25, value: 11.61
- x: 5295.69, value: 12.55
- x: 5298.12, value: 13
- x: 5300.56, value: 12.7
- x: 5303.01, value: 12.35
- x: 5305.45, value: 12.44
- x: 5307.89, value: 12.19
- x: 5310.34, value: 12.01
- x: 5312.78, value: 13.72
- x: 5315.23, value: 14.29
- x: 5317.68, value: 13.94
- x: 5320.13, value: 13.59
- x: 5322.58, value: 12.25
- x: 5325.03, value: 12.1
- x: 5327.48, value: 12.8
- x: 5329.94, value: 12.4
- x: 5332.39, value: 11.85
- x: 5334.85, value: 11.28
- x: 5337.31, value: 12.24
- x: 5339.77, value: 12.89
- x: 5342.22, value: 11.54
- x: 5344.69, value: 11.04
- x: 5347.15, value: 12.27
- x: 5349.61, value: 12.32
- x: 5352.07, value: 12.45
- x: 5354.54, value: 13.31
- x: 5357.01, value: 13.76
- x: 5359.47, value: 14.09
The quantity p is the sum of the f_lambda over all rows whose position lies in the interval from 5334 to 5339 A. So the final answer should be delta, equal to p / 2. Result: 11.8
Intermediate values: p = 24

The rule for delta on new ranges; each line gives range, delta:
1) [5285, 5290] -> 13.6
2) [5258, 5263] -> 12.6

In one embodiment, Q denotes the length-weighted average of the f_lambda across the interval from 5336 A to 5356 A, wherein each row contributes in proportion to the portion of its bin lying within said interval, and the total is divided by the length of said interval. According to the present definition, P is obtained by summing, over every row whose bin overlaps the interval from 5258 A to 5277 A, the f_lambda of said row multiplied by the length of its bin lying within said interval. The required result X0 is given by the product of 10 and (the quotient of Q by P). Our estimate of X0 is 0.499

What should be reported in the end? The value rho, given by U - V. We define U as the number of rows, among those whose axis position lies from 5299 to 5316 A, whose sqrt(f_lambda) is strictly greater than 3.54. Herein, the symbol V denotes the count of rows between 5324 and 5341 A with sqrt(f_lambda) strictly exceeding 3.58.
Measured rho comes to 2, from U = 3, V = 1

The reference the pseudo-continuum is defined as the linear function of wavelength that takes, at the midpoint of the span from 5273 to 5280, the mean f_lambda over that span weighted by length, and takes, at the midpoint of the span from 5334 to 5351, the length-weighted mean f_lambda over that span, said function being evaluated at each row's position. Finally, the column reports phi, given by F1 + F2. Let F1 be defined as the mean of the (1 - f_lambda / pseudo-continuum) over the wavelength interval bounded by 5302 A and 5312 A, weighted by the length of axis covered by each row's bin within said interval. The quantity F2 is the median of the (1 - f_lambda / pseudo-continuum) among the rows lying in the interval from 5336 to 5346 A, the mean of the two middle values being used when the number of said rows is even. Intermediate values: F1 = 0.023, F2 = 0.01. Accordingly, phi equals 0.03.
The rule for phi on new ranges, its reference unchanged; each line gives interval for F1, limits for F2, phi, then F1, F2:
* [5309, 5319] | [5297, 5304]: -0.08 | -0.080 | 0.00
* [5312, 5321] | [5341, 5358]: -0.16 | -0.119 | -0.04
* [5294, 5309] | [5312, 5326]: -0.08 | 0.015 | -0.10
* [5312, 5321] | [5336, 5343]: -0.13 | -0.119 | -0.02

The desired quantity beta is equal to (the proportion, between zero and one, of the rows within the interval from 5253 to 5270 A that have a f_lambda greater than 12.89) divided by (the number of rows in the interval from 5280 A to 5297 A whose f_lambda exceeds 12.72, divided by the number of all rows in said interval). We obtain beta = 0.75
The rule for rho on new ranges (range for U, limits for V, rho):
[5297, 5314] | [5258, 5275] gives 1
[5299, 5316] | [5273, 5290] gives -2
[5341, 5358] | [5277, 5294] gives -3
